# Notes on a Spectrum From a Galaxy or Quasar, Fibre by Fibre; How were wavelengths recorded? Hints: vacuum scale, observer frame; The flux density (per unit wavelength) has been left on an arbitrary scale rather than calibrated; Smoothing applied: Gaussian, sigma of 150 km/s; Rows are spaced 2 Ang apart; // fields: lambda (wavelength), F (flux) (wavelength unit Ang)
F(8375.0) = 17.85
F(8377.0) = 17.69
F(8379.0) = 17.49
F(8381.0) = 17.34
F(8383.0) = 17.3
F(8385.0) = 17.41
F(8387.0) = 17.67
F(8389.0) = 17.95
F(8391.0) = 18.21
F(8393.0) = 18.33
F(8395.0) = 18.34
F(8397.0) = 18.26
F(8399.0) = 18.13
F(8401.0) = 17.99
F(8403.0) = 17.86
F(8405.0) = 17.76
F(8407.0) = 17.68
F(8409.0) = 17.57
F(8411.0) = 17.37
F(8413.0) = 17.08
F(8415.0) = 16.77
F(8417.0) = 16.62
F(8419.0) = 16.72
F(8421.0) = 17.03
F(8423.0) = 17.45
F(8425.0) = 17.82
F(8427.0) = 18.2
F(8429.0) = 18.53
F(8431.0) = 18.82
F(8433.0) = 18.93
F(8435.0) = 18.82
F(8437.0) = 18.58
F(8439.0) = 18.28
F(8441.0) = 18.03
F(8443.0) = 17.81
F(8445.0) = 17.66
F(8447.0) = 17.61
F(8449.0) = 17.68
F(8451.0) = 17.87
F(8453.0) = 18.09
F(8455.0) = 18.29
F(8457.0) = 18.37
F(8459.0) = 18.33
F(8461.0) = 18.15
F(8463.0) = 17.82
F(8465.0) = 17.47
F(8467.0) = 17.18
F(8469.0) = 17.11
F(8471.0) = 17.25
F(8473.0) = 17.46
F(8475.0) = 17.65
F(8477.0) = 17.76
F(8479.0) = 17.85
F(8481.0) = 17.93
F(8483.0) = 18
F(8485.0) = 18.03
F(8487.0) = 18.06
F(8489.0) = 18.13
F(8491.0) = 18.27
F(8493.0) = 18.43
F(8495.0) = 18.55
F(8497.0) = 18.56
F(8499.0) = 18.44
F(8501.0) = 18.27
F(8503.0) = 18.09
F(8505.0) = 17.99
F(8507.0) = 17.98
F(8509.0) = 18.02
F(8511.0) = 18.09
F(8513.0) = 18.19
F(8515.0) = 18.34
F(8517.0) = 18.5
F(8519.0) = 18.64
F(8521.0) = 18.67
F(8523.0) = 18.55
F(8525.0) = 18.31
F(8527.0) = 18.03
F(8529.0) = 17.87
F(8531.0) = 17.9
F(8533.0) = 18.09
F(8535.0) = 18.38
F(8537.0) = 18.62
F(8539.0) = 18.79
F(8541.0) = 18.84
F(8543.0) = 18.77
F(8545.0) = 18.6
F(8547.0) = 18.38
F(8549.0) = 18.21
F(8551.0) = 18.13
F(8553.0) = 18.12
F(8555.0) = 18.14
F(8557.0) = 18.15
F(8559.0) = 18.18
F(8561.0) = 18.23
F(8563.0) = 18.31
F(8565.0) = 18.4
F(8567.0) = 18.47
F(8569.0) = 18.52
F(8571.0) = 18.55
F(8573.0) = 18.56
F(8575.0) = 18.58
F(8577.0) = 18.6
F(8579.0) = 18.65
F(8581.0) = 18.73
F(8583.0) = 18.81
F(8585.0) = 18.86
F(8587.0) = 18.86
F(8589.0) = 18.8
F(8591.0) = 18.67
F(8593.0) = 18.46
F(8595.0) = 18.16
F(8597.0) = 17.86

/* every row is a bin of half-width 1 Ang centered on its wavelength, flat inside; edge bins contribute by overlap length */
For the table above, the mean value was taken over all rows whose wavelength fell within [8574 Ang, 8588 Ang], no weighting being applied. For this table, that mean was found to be 18.7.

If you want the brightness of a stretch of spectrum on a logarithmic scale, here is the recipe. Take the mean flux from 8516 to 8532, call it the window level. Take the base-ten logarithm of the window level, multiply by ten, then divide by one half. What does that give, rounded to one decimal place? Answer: 25.3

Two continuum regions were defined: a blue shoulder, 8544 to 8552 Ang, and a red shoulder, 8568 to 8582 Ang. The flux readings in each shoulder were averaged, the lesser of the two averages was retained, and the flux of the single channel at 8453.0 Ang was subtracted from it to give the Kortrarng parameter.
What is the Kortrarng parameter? 0.2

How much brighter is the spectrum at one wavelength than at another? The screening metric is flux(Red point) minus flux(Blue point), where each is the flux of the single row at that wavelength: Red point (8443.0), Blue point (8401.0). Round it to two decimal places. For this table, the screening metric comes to -0.18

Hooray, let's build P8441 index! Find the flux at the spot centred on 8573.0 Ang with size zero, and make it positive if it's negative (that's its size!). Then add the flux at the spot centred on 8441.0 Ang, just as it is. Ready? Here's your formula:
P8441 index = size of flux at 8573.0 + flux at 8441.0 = 36.6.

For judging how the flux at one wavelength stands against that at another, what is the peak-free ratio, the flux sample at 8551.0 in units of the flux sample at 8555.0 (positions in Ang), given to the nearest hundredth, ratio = 1.00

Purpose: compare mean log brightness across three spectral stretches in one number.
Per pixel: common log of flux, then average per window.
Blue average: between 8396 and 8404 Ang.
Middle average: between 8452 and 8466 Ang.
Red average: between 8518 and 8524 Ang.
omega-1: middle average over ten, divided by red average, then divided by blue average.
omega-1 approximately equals 0.0788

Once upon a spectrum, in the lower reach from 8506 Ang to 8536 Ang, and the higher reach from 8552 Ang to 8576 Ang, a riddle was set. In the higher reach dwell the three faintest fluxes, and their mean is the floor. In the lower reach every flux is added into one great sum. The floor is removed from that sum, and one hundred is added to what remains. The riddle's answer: 355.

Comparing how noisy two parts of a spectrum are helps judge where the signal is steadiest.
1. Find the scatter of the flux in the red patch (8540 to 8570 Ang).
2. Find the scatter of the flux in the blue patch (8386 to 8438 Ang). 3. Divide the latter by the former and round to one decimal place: 2.8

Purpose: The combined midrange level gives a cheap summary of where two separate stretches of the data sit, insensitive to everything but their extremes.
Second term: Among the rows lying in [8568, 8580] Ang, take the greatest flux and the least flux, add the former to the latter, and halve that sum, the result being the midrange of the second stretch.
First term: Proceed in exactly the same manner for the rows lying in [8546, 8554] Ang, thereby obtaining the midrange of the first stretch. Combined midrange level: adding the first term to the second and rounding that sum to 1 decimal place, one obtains 36.8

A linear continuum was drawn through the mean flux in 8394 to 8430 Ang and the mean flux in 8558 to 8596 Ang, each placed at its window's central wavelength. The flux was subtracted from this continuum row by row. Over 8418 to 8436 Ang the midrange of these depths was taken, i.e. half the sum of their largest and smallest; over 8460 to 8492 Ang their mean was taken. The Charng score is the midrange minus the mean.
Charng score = -0.3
